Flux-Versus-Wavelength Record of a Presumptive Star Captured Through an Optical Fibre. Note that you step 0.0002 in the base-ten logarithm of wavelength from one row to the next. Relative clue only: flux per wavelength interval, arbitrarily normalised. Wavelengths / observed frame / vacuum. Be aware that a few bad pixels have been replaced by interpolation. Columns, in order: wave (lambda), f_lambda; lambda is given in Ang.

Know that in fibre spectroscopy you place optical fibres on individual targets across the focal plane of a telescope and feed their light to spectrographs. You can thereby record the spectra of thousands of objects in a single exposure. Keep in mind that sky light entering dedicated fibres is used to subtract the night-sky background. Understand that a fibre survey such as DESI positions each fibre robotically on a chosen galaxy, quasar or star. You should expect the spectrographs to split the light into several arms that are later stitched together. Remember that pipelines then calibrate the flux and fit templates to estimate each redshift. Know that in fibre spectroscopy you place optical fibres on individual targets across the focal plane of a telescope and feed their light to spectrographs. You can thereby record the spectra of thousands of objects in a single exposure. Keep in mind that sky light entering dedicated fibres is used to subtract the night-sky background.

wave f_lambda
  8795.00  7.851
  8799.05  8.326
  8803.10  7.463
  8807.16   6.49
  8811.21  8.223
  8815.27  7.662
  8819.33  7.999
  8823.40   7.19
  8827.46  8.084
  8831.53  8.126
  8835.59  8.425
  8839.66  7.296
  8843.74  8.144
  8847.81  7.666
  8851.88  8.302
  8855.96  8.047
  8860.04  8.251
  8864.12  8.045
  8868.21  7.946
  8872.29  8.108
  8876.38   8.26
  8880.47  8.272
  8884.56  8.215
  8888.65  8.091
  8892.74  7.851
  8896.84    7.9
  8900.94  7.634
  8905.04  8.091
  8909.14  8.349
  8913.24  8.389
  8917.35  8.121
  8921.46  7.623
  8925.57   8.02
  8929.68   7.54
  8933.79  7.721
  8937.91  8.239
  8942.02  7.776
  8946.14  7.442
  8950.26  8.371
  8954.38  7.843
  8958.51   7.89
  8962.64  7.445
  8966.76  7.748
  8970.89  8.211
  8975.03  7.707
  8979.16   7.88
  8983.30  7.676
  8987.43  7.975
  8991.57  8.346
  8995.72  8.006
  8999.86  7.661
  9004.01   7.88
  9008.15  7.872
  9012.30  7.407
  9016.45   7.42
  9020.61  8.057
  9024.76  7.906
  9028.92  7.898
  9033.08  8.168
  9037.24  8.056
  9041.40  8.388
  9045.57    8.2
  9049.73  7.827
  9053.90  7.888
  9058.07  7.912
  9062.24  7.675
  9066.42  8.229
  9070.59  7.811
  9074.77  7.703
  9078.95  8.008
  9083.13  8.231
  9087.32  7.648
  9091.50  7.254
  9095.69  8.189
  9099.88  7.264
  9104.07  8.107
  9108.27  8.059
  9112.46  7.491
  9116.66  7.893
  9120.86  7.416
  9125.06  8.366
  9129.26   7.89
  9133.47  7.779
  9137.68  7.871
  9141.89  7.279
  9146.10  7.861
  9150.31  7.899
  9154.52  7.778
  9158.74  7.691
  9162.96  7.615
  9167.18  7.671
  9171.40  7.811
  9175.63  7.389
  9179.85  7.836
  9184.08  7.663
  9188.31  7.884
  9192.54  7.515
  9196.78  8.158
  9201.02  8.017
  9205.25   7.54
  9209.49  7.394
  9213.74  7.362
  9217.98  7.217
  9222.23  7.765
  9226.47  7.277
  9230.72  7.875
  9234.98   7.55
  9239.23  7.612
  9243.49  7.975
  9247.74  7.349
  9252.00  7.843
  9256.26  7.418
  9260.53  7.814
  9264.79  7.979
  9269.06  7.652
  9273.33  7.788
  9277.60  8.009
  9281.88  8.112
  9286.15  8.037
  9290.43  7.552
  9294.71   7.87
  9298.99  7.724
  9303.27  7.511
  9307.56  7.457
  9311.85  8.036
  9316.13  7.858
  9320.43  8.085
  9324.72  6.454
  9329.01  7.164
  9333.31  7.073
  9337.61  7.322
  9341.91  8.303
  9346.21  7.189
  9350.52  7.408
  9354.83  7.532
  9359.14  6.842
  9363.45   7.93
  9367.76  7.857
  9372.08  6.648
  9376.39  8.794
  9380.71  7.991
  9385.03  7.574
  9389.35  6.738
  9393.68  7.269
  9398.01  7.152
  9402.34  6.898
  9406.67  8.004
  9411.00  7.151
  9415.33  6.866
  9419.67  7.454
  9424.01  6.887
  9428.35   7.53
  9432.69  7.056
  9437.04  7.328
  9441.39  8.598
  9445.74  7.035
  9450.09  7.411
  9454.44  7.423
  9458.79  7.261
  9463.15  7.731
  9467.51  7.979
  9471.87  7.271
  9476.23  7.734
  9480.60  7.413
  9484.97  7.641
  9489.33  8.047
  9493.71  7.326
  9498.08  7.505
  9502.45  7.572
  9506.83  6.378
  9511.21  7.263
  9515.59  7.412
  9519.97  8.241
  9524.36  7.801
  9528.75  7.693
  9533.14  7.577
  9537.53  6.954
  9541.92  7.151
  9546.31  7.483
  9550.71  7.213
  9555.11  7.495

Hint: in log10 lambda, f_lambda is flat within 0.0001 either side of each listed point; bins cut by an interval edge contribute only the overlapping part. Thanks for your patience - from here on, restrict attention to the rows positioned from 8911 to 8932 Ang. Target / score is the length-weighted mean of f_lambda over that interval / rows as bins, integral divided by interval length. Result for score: 7.94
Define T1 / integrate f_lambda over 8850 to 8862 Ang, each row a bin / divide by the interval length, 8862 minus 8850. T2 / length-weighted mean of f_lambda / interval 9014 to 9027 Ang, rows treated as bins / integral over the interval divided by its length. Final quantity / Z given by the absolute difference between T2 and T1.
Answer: 0.4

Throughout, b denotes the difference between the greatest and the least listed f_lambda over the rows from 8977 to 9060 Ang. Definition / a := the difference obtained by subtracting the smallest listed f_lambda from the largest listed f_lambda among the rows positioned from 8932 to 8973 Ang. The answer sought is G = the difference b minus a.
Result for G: 0.1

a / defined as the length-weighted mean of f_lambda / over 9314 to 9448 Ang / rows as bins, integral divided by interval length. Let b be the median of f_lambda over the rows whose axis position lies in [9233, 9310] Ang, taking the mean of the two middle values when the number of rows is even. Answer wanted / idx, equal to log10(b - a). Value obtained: -0.47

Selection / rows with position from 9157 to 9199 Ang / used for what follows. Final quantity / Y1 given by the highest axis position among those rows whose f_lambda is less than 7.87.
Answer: 9192.54 Ang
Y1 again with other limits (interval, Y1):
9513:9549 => 9546.31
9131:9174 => 9171.40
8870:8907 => 8900.94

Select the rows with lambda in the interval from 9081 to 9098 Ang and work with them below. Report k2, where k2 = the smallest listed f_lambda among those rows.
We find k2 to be 7.254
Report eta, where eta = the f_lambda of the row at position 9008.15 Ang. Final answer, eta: 7.872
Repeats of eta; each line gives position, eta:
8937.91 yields 8.239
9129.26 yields 7.89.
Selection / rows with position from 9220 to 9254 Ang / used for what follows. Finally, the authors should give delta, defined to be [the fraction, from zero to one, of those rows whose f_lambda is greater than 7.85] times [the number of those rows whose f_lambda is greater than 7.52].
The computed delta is 1.5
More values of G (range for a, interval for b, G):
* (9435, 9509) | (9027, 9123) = -1.1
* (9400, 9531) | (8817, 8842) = -1.0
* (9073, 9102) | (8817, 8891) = 0.3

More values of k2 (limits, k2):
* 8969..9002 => 7.661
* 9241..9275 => 7.349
